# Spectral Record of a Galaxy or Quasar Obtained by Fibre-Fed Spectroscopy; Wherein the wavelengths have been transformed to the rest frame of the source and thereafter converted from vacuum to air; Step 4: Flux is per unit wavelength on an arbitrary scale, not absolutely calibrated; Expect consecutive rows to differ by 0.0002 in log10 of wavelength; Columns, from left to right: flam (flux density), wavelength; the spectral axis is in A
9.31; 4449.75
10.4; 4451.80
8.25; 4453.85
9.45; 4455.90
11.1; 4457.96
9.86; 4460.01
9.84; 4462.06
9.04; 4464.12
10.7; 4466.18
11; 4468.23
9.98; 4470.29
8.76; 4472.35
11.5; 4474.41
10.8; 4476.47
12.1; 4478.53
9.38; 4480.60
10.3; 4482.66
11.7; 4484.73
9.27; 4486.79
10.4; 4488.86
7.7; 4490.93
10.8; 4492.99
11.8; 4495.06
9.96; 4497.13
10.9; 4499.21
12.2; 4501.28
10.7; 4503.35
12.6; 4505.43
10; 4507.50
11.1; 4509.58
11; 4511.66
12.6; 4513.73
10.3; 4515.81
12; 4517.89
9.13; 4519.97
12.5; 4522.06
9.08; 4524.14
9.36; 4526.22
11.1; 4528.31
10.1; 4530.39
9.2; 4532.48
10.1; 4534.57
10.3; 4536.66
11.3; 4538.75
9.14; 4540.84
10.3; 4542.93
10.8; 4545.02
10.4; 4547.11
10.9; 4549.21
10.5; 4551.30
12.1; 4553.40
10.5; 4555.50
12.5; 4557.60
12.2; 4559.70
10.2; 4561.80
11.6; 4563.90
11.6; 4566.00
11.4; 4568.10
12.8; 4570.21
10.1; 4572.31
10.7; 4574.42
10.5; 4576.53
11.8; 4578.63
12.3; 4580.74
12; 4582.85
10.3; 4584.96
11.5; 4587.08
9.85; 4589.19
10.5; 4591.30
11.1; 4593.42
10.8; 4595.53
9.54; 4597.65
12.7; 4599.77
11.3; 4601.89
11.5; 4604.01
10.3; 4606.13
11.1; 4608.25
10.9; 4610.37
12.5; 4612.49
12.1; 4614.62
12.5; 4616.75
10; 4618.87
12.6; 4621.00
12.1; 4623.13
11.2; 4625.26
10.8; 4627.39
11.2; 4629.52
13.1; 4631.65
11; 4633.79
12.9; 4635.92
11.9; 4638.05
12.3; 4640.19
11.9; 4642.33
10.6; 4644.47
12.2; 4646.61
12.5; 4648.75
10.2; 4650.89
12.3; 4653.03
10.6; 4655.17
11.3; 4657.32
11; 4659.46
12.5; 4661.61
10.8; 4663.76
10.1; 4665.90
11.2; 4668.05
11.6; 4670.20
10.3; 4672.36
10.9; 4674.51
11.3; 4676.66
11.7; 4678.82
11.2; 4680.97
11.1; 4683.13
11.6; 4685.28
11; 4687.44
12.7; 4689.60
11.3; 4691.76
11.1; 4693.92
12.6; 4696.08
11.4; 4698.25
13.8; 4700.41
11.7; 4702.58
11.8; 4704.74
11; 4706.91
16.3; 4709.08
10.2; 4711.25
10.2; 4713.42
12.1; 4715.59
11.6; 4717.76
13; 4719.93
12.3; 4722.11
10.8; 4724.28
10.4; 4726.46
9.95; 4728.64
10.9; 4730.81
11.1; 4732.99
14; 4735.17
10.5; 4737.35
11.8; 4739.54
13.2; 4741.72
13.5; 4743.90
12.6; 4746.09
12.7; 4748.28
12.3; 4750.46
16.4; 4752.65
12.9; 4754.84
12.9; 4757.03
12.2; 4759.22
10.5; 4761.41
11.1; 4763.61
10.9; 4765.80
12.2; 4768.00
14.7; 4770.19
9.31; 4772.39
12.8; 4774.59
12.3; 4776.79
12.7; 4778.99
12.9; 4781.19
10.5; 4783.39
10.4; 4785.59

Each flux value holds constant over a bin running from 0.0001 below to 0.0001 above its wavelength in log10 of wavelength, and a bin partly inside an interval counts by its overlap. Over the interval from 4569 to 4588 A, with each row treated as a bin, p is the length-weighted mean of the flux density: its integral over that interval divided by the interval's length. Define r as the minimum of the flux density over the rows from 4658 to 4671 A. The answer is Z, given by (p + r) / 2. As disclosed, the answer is 10.7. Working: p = 11.3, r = 10.1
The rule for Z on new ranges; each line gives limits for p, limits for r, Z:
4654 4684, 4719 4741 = 10.5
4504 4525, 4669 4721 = 10.6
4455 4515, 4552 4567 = 10.4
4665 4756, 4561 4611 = 10.7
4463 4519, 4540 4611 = 9.9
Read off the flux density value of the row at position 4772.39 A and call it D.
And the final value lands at 9.31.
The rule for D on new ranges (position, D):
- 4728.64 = 9.95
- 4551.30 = 10.5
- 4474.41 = 11.5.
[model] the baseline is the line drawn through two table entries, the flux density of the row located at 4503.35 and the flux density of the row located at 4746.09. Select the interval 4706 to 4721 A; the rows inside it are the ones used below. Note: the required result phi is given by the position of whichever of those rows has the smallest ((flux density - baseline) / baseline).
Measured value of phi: 4713.42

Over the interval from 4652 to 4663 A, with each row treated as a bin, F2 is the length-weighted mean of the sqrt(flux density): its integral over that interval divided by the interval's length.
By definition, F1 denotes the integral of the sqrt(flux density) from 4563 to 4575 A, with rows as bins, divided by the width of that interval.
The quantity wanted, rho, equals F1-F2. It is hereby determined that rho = -0.02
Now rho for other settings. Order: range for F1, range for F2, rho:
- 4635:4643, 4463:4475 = 0.32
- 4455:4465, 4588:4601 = -0.14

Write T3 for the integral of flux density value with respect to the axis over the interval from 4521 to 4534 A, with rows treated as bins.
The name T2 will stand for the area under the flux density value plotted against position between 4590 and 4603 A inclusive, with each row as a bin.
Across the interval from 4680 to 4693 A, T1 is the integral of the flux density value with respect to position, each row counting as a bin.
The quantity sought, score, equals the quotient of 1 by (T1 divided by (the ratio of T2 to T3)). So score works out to 0.0072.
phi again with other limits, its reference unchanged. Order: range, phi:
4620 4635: 4627.39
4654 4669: 4665.90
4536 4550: 4540.84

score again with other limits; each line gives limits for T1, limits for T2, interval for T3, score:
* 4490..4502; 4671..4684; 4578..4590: 0.0084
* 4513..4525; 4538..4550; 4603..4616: 0.0064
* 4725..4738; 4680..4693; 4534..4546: 0.0083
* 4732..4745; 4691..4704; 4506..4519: 0.0067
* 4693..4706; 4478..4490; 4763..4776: 0.0052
